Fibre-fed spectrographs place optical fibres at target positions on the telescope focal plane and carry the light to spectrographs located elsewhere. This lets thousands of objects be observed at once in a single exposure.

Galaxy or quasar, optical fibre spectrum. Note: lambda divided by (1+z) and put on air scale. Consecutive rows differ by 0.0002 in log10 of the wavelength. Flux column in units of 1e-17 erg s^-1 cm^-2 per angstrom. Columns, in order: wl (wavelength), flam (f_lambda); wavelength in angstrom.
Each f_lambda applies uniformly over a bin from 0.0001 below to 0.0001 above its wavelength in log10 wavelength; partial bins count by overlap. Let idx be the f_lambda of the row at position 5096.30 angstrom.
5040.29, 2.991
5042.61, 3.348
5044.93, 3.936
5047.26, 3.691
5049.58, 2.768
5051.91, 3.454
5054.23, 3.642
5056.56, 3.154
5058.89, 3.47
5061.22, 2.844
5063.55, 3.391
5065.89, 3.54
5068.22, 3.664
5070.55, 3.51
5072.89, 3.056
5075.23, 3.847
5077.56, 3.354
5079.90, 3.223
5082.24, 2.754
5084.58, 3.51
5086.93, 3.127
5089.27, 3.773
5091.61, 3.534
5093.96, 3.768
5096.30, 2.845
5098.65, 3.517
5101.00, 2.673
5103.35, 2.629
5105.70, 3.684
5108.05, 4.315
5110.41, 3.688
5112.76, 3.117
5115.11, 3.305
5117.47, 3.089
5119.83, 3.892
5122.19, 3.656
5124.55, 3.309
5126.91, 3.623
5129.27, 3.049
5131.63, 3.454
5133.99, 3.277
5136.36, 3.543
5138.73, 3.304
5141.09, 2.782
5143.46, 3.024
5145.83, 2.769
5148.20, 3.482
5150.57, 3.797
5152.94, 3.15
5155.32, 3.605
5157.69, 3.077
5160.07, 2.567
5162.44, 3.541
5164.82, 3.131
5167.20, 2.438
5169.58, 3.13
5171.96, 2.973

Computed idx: 2.845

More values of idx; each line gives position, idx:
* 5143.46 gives 3.024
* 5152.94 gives 3.15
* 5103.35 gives 2.629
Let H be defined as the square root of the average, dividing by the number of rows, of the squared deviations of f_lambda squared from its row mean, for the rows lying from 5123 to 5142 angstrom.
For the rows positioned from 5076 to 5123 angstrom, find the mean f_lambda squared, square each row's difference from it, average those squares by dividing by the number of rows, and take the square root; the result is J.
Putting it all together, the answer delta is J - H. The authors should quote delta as 1.30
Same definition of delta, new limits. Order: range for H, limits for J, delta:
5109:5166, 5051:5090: -0.19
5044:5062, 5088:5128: 0.40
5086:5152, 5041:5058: -0.33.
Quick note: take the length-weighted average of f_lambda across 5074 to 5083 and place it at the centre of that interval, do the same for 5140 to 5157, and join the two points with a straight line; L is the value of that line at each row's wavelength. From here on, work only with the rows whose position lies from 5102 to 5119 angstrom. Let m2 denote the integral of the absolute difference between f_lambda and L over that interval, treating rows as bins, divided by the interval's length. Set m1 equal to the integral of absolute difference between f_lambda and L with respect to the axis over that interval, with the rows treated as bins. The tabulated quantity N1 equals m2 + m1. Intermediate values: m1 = 7.1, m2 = 0.417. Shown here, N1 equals 7.5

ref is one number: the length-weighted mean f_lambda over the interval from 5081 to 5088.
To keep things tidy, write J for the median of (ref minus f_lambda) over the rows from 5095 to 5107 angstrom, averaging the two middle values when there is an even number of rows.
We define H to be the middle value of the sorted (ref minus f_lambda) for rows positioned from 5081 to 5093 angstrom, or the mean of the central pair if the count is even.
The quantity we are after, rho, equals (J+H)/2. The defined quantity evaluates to -0.05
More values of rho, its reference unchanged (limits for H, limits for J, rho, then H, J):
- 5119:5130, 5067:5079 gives -0.44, -0.49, -0.38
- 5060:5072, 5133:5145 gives -0.27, -0.38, -0.15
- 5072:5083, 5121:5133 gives -0.21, -0.09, -0.33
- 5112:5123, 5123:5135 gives -0.18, -0.18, -0.18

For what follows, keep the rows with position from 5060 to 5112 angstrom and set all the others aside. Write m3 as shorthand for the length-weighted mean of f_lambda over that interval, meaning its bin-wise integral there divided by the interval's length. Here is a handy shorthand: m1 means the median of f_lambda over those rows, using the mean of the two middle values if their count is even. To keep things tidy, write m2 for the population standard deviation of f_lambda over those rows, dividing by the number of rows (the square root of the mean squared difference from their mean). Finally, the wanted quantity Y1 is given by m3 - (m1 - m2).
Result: 0.29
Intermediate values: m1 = 3.51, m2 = 0.43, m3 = 3.37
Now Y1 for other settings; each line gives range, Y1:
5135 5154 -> 0.35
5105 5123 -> 0.31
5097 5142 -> 0.46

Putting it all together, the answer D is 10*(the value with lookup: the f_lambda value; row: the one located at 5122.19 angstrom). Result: 36.6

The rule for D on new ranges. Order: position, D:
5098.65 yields 35.2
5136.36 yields 35.4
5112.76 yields 31.2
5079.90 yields 32.2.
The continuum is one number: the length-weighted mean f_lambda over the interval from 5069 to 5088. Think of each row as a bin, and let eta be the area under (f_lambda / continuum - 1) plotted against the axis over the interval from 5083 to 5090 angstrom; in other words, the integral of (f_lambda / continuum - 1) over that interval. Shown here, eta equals 0.22 angstrom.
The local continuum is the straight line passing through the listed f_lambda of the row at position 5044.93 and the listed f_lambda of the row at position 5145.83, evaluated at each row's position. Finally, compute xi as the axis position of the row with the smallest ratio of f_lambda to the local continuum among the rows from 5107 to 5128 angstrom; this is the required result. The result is 5112.76 angstrom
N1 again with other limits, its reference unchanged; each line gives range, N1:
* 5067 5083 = 4.7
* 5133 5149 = 4.4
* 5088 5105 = 8.0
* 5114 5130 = 4.5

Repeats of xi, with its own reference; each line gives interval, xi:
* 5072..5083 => 5082.24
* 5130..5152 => 5141.09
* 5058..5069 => 5061.22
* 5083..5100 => 5096.30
